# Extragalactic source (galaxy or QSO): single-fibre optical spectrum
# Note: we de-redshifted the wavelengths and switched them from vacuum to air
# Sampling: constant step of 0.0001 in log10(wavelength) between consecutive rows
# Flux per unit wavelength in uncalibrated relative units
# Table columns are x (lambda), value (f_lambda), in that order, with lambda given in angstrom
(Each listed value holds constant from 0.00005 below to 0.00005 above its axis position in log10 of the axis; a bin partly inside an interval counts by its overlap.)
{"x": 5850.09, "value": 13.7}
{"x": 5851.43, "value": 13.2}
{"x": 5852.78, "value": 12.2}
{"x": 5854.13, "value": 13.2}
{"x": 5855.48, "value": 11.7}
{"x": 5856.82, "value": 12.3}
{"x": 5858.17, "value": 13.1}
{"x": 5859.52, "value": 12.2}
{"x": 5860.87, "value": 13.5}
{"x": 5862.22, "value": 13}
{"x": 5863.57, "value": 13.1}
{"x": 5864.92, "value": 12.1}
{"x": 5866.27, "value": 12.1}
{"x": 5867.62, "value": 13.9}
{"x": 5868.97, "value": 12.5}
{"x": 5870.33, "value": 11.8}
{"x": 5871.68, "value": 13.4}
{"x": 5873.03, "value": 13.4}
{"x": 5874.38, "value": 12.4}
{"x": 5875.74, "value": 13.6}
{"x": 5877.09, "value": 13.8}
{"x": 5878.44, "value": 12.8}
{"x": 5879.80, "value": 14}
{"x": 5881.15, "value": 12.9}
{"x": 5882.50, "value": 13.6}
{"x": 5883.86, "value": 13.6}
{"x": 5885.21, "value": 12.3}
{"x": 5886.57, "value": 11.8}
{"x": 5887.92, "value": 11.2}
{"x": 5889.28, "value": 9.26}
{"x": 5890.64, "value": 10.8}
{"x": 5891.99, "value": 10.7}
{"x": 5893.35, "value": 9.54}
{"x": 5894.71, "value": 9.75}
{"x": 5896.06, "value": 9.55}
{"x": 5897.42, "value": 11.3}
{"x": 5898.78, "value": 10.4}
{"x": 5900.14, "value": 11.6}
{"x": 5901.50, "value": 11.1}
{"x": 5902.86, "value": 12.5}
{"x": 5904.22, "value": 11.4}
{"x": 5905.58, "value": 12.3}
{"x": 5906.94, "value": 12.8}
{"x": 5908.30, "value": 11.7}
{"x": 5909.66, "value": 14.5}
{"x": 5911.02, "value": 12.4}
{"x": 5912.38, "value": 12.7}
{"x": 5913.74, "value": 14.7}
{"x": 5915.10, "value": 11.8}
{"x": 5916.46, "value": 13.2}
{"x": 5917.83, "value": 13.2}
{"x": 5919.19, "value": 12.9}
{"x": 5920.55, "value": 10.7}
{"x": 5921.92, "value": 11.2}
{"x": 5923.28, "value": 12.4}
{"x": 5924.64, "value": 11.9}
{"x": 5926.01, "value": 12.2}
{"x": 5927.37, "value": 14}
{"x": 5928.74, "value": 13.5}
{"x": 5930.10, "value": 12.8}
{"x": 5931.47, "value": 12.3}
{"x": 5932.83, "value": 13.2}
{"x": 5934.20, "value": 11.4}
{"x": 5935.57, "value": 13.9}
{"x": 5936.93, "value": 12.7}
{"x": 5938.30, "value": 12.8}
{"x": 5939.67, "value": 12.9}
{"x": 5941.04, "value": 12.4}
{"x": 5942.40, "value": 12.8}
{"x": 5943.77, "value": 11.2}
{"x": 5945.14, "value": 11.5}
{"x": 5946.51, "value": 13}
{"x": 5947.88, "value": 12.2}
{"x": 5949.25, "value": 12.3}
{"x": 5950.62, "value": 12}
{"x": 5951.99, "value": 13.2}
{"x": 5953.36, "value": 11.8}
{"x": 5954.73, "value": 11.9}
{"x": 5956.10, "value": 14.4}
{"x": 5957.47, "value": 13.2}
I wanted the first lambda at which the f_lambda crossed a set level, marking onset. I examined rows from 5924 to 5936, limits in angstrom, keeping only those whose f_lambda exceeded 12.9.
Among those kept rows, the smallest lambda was 5927.37 angstrom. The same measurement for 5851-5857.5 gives 5851.43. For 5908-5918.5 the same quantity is 5909.66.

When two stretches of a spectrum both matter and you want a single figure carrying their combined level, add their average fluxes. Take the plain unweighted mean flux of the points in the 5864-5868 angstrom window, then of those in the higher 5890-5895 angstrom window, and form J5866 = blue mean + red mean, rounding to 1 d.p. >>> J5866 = 22.9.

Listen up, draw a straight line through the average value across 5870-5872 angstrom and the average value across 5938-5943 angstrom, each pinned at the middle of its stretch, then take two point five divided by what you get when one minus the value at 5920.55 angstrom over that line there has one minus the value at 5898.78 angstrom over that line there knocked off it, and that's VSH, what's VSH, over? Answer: -118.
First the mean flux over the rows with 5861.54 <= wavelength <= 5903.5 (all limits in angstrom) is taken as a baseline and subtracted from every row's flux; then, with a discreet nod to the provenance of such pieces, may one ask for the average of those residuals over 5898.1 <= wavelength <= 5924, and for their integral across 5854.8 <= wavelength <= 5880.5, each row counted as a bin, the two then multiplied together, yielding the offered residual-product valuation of 5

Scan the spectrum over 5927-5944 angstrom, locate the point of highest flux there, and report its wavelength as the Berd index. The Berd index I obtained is 5927.37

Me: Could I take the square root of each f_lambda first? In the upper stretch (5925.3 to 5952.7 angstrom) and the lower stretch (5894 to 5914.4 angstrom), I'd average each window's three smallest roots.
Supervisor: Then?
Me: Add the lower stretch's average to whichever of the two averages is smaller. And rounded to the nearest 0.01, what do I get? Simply 6.29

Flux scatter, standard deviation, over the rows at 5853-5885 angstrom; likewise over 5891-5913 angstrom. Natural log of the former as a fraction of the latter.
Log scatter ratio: -0.7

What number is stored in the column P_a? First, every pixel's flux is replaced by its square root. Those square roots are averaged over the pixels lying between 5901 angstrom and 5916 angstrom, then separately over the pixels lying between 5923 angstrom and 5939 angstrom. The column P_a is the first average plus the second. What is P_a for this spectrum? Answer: 7.11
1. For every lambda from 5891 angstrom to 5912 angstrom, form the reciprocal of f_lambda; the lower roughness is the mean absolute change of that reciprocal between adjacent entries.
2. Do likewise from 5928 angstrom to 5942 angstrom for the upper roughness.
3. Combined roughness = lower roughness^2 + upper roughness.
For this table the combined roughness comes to 0.0058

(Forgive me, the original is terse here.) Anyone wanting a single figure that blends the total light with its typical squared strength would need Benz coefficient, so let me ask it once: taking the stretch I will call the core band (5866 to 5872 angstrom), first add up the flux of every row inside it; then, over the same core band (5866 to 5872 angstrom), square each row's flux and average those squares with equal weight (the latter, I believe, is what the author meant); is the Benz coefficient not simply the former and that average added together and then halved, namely 113.3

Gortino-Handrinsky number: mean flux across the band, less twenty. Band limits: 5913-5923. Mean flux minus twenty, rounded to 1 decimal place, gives -7.5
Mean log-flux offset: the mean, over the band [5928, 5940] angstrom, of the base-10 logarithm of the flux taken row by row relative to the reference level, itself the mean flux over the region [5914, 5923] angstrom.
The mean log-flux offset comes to 0.02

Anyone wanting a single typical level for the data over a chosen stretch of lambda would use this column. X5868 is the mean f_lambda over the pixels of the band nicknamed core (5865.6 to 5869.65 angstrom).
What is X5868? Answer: 12.8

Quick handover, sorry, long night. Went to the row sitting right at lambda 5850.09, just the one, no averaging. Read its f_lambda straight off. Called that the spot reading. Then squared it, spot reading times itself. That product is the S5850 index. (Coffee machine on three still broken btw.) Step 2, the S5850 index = 188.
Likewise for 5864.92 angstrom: 146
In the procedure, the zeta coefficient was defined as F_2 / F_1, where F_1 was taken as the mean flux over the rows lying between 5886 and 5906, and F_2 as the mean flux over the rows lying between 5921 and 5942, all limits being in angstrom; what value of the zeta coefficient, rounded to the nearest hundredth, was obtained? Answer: 1.16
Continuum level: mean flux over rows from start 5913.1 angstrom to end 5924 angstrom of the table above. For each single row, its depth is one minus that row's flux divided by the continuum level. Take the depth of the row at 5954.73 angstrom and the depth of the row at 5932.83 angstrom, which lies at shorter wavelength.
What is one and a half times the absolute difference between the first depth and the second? 0.16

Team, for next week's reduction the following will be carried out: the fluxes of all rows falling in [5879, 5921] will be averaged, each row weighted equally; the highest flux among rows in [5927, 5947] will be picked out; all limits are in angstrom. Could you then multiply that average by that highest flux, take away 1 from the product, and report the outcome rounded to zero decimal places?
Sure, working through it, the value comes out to 166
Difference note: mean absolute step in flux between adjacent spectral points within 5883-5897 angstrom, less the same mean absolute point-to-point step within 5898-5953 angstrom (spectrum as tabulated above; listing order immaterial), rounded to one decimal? -0.2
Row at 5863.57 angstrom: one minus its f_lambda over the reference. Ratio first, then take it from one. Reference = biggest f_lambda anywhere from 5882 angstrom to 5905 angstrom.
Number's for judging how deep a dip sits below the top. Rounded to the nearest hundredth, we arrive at 0.04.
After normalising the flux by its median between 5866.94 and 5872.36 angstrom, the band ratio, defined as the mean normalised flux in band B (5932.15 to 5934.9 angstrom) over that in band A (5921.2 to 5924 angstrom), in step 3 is 1.04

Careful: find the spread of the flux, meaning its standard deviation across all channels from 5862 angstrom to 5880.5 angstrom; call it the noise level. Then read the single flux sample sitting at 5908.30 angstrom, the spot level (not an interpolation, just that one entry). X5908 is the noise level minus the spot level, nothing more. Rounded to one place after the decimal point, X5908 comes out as -11.0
